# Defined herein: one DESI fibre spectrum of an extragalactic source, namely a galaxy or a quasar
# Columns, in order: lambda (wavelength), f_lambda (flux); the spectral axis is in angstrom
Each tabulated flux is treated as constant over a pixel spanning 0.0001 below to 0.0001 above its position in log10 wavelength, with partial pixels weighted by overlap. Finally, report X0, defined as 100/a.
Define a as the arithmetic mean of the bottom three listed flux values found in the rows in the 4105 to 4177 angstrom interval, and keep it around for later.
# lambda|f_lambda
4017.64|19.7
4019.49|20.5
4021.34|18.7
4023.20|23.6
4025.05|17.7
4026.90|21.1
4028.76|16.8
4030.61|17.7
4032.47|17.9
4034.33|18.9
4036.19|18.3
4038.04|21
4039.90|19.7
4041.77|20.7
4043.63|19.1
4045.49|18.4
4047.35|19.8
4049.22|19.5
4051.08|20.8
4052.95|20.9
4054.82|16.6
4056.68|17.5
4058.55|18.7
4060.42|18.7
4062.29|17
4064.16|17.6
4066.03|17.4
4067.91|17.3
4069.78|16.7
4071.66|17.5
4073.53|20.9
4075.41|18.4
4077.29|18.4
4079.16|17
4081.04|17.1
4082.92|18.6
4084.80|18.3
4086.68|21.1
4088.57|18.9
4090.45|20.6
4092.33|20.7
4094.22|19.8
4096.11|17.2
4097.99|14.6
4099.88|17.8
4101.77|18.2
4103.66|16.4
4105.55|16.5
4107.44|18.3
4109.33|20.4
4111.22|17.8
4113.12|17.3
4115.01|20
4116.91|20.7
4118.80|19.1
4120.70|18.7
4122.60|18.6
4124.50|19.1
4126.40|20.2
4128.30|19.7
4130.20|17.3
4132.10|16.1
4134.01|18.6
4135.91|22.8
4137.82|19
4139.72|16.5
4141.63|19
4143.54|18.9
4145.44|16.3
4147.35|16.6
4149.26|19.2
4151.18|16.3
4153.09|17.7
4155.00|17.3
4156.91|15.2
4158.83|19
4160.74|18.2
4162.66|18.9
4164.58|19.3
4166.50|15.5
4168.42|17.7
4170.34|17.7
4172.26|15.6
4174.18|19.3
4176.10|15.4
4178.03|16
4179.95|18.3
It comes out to 6.51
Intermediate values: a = 15.4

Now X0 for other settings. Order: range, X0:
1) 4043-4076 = 5.96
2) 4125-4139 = 5.77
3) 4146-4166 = 6.24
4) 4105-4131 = 5.87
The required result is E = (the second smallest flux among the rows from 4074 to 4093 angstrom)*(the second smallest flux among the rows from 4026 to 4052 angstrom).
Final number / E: 303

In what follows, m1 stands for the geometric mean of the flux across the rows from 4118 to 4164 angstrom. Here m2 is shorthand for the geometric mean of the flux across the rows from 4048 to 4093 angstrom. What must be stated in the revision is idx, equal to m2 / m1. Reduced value 1.02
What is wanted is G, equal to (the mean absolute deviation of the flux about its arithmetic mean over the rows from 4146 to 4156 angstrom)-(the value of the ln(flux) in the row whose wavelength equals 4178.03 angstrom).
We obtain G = -1.95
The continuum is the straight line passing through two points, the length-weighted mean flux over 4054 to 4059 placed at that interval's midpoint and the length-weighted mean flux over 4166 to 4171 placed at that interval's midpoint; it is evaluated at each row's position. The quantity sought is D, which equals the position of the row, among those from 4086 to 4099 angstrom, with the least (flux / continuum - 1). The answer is 4097.99 angstrom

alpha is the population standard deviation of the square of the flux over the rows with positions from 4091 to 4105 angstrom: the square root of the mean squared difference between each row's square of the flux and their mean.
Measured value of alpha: 67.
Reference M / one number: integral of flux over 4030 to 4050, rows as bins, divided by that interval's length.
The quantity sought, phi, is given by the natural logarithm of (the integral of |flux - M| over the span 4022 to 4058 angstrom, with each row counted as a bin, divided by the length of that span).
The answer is 0.35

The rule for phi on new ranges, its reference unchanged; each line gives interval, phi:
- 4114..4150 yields 0.21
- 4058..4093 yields 0.35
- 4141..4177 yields 0.53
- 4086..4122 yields 0.40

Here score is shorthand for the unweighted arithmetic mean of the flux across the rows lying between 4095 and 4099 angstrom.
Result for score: 15.9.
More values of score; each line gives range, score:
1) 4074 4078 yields 18.4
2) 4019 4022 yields 19.6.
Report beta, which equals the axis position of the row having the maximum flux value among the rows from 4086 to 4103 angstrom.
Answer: 4086.68 angstrom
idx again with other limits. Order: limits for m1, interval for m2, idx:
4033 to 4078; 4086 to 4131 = 1.00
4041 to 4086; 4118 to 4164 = 0.99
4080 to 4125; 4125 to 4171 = 0.97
